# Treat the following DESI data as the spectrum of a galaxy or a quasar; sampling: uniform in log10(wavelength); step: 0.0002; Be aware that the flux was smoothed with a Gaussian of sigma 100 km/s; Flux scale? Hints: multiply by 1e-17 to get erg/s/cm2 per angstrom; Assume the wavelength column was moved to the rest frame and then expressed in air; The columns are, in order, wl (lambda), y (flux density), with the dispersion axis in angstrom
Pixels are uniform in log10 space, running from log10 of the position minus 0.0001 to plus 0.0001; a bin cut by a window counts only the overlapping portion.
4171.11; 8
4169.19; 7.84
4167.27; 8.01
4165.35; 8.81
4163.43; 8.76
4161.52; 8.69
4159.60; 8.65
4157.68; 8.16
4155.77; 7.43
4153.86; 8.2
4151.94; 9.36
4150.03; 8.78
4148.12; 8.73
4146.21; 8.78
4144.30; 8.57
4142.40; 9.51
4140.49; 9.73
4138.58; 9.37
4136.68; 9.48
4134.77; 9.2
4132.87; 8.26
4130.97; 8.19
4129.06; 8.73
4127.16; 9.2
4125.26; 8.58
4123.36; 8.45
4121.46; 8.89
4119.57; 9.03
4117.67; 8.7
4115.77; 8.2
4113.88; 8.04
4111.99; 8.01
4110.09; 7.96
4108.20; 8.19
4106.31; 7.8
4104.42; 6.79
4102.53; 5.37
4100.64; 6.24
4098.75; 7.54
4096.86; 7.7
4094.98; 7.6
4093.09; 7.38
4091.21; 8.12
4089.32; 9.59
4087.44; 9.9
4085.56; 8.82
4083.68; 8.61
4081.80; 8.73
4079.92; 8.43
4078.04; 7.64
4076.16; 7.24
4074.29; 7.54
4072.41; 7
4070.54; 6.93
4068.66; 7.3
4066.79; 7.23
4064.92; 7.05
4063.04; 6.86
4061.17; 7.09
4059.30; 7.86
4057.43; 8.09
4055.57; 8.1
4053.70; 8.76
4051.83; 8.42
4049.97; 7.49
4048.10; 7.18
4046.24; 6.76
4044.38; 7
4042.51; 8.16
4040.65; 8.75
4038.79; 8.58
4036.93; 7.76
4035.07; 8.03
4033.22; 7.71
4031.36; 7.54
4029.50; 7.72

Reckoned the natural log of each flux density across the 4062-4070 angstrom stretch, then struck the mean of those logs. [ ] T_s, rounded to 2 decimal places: 1.96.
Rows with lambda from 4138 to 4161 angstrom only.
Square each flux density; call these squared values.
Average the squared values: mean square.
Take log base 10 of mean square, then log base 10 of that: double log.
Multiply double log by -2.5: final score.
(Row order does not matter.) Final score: -0.690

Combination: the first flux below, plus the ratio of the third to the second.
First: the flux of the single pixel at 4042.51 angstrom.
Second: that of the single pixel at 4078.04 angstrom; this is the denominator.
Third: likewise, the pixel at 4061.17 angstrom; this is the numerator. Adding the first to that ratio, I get 9.09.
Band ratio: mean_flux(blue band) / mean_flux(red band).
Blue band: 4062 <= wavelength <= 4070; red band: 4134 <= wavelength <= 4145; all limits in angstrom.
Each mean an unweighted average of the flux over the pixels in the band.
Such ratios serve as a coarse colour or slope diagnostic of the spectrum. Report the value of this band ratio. 0.76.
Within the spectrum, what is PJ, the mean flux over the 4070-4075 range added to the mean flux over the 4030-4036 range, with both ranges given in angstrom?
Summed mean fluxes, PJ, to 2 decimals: 14.92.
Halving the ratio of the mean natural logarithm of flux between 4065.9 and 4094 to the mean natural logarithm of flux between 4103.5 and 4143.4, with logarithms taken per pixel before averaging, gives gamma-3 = 0.484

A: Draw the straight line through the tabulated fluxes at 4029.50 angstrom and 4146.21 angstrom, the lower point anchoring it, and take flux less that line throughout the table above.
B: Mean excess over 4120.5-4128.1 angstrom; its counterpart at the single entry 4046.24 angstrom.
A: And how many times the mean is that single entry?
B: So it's -5.6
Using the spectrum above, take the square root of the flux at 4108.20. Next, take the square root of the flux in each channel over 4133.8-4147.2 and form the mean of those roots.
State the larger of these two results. 3.04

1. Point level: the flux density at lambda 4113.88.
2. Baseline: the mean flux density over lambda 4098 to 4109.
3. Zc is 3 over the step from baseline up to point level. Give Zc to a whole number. 3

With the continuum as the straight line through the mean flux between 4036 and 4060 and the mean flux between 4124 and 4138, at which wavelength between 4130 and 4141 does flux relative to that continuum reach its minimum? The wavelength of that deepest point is 4130.97 angstrom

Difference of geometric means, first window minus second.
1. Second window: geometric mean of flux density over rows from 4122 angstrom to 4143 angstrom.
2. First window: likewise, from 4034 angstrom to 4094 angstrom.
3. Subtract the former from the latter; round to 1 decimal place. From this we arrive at -1.1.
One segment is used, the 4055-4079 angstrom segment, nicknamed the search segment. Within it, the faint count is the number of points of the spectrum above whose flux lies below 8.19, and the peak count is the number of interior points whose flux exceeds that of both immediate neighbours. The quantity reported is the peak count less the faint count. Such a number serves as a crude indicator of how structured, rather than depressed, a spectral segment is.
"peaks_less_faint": -11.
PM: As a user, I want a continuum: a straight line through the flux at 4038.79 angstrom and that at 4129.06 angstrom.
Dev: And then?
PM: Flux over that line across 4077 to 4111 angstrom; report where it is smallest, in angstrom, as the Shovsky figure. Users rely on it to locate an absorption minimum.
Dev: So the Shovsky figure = 4102.53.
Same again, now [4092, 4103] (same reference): 4102.53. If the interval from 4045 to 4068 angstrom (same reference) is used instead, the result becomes 4046.24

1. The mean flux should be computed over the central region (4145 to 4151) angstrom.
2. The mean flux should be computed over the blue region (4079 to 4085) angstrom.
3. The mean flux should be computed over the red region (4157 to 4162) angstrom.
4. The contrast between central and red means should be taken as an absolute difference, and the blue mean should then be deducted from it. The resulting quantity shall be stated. -8.33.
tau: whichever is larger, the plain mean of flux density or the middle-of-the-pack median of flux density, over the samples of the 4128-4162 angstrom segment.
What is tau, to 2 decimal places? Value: 8.77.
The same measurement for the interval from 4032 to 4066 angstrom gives 7.81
